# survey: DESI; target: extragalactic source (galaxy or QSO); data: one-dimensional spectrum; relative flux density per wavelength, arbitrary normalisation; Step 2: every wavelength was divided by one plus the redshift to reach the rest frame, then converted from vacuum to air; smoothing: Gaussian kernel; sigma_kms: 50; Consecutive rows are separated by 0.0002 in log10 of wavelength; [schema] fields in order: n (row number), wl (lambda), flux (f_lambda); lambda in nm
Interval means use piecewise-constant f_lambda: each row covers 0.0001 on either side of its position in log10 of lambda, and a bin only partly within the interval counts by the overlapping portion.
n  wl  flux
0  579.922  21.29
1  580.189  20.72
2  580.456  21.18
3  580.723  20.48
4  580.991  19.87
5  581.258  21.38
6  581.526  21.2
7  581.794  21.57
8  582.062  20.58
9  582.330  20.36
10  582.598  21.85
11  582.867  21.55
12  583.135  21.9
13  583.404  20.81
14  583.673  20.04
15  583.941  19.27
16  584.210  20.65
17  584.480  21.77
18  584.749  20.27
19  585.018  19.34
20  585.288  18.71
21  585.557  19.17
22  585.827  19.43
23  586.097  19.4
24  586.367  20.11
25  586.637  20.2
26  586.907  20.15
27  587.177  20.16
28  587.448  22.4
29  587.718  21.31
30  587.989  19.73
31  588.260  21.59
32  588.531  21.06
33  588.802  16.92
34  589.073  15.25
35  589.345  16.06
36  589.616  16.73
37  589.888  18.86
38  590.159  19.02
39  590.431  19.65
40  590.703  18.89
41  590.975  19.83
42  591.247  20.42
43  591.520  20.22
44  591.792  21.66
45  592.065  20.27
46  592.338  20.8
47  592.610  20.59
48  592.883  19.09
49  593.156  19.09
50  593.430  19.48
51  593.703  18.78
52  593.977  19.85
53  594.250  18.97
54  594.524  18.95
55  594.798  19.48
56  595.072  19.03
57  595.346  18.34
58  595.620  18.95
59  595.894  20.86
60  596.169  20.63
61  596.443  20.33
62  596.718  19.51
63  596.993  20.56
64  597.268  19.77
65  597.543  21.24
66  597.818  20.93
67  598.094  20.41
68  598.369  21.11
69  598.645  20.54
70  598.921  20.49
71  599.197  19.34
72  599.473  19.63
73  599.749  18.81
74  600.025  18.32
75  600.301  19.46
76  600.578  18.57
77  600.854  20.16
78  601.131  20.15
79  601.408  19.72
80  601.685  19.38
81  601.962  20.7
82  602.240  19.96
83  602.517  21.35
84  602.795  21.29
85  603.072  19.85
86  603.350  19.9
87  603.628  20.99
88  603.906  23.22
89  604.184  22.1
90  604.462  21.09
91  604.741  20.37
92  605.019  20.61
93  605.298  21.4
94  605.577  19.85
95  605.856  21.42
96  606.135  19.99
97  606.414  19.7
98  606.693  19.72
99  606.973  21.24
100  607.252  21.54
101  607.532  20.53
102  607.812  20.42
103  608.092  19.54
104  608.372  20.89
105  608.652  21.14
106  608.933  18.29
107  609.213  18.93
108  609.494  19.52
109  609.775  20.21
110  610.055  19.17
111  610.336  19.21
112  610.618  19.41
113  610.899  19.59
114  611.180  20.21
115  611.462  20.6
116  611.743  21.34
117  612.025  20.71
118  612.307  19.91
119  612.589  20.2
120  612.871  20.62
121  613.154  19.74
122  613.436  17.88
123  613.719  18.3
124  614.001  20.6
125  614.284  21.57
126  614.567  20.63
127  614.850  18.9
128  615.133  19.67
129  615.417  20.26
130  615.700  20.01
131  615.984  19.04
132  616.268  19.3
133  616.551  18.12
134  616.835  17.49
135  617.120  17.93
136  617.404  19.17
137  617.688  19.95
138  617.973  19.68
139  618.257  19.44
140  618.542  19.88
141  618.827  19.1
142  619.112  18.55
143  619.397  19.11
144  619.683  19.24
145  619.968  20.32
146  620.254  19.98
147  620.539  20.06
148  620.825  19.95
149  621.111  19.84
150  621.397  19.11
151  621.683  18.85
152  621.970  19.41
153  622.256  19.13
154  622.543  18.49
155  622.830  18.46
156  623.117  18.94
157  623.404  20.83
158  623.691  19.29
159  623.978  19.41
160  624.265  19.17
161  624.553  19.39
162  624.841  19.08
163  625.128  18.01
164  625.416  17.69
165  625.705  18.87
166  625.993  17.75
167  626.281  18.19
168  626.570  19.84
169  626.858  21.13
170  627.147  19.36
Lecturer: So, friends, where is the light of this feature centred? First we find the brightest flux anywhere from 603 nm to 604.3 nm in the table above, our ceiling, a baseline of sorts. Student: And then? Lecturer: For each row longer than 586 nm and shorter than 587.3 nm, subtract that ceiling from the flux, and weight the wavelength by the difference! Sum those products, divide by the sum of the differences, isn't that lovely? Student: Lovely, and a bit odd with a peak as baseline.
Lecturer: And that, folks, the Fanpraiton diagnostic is 586.61 nm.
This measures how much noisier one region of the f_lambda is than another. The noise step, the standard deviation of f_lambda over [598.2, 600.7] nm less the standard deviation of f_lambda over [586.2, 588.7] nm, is 0.07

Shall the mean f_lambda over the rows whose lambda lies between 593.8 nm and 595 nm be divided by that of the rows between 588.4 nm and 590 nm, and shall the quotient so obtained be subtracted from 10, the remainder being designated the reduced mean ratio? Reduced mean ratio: 8.90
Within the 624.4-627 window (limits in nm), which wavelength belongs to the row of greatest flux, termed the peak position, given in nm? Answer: 626.858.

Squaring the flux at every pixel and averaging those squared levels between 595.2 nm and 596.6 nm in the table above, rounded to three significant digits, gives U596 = 394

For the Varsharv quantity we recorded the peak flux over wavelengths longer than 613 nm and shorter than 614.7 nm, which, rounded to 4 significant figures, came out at 21.57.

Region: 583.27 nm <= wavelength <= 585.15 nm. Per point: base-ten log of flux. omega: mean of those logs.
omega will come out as 1.31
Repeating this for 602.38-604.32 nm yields 1.33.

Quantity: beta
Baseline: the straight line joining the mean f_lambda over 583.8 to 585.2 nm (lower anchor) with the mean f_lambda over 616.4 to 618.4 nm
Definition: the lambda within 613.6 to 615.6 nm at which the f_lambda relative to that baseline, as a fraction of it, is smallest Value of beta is 613.719 nm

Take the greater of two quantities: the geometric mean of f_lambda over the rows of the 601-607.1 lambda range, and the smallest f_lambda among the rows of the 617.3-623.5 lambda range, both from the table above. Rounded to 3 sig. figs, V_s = 20.6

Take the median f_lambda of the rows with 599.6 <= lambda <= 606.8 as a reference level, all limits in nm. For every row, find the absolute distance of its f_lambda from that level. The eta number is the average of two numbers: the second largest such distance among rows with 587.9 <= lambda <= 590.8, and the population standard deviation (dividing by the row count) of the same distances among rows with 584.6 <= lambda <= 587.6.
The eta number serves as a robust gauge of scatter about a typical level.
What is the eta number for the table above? 2.34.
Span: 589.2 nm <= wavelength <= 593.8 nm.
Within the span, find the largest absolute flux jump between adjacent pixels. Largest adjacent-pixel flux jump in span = 2.1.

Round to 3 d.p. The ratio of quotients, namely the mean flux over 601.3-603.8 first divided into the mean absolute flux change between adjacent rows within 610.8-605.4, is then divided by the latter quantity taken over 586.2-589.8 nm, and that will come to 0.033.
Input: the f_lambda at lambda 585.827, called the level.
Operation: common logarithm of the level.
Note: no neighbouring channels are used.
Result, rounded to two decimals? 1.29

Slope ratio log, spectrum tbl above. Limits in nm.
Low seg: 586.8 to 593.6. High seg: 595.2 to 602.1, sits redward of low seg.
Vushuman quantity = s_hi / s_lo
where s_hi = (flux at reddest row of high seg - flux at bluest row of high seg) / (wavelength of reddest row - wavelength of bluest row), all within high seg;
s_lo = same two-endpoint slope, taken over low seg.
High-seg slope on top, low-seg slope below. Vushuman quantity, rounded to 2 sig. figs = -3.5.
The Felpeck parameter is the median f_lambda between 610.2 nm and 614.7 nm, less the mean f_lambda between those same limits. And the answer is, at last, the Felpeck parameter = 0.17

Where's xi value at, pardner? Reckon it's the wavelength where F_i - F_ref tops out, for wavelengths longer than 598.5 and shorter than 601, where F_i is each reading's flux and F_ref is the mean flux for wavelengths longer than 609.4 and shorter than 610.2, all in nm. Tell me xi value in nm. 598.645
